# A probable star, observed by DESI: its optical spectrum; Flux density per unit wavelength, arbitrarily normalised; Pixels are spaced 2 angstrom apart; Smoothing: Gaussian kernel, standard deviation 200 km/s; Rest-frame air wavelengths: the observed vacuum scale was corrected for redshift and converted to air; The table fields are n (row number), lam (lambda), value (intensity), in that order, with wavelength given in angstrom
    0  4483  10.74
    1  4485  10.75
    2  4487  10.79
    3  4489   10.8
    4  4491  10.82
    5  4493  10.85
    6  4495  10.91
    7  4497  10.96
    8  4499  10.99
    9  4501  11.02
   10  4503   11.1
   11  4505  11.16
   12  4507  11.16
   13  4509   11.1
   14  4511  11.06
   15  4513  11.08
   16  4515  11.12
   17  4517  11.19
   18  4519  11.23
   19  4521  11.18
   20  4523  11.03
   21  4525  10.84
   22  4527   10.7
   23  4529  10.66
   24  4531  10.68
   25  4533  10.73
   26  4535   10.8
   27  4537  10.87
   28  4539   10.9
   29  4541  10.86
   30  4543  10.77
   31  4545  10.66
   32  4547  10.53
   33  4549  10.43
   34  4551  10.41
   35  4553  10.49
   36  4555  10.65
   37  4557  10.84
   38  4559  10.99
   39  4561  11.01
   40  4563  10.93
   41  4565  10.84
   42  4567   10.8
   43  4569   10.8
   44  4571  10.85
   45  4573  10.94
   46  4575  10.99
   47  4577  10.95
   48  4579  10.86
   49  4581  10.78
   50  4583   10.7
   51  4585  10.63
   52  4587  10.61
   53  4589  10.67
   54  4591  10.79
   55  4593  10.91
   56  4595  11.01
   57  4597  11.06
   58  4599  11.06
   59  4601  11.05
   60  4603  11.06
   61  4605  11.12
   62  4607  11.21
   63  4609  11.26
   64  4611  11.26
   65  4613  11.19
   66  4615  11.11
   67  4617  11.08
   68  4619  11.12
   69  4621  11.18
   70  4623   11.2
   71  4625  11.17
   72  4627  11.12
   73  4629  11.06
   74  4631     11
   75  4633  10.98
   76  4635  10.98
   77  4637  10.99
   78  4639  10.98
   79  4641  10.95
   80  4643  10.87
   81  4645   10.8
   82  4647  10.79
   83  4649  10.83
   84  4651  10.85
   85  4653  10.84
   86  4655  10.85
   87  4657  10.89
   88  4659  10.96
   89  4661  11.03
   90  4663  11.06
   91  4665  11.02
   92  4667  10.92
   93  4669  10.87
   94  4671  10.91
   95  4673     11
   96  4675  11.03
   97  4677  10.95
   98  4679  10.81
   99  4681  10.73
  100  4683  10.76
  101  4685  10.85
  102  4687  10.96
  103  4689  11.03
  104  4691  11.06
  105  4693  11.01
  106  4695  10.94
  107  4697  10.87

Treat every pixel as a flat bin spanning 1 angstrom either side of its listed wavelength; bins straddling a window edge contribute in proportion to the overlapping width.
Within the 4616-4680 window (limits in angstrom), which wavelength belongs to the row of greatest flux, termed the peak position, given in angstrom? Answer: 4623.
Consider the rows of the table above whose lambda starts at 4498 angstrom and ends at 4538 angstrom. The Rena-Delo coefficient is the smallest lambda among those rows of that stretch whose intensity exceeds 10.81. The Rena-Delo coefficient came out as 4499 angstrom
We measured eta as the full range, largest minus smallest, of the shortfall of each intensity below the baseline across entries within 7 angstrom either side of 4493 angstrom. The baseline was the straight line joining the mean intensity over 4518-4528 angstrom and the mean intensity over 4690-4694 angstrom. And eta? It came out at 0.20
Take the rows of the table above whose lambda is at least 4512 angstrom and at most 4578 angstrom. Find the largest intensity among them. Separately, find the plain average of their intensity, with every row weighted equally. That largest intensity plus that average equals 22.1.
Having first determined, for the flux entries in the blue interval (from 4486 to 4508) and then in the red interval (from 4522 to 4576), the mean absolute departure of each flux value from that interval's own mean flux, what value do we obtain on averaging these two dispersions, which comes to 0.13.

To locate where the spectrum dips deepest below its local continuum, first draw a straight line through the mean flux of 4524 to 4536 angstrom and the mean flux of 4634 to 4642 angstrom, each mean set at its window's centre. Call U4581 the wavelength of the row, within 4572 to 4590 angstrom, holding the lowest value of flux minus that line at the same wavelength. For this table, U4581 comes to 4587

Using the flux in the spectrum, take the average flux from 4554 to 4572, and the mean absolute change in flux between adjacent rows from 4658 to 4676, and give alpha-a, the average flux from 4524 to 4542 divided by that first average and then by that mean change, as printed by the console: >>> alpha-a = 18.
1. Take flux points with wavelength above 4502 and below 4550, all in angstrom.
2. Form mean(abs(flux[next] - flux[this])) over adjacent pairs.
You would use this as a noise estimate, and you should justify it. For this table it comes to 0.070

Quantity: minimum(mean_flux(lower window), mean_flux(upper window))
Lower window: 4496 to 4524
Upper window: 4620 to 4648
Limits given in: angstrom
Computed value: 11.0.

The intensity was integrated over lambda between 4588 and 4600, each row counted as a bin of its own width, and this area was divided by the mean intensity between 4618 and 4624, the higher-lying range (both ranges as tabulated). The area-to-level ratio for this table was 11.7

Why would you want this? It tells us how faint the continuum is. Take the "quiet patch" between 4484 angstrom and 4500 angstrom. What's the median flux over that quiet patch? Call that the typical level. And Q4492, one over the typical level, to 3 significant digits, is 0.0923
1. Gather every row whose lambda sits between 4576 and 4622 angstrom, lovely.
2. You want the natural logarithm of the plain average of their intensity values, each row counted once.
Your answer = 2.40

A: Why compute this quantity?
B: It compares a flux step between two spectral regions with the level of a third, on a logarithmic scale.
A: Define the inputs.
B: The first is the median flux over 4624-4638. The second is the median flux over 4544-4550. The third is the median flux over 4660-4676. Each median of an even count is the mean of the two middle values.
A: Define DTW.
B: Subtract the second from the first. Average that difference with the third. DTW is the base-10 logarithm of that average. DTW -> 0.759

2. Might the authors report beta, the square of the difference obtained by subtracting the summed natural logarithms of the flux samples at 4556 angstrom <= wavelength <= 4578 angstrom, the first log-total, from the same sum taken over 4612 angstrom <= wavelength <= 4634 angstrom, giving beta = 0.04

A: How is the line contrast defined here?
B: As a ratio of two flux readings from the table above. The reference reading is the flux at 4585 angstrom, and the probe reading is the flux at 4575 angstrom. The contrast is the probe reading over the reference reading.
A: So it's 1.034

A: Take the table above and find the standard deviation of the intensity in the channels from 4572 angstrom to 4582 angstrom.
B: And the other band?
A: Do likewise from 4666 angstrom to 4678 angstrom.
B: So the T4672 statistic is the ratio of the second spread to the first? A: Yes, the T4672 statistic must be 0.7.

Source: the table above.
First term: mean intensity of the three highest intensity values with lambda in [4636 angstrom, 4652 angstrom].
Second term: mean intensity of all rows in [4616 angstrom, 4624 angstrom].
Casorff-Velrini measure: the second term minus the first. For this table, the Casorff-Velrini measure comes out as 0.17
